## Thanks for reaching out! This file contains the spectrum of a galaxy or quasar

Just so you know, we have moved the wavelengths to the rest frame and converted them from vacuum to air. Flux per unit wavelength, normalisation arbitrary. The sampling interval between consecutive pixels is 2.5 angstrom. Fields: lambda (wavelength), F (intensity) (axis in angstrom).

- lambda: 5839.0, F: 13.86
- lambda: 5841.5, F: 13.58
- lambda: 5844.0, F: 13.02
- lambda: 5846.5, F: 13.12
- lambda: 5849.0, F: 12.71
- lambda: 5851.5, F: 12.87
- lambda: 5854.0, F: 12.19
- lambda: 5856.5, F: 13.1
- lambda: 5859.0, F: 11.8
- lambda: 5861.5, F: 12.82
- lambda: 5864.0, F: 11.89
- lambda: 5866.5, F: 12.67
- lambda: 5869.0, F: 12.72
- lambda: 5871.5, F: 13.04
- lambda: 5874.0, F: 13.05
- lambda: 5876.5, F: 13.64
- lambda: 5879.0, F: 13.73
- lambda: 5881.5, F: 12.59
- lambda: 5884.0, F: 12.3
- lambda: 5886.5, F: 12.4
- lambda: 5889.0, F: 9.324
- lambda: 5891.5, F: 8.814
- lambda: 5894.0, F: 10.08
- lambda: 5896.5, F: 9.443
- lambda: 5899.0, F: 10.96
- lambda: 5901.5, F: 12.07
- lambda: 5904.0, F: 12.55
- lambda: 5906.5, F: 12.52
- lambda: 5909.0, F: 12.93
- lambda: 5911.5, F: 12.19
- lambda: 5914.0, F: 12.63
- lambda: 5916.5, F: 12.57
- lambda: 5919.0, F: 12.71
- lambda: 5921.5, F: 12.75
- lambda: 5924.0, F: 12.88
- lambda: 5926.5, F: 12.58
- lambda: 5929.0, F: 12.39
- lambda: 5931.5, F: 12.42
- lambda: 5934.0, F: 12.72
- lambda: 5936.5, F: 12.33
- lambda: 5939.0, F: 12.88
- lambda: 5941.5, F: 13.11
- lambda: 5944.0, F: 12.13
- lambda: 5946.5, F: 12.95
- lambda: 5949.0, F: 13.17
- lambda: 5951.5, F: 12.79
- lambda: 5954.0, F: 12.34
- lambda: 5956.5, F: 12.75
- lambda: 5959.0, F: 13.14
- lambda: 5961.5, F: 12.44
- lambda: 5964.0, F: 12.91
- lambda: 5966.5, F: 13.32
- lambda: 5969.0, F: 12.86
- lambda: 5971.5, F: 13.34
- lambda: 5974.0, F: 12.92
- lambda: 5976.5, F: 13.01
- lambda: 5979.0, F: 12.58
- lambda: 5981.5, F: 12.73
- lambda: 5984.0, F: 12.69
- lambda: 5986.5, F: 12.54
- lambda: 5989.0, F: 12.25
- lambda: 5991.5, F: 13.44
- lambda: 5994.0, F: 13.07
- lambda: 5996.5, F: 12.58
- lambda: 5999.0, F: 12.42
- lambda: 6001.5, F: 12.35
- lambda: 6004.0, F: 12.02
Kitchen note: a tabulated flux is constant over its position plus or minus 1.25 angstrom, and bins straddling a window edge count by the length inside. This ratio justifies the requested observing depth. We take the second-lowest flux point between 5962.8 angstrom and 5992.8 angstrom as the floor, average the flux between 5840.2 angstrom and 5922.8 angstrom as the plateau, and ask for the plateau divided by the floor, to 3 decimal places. 0.978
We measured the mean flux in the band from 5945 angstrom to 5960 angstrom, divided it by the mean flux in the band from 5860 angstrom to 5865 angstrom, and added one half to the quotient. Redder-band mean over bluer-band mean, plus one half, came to 1.54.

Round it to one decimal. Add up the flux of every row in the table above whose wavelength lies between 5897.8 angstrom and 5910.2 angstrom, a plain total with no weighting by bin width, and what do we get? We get 61.0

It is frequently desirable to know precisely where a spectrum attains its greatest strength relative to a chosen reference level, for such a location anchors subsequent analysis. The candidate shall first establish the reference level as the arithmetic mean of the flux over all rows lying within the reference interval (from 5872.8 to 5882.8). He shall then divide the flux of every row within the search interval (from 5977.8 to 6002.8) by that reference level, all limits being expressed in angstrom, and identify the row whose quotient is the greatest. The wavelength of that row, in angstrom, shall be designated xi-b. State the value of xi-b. 5991.5 angstrom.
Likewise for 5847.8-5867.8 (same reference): 5856.5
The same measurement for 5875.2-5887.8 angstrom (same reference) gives 5879.0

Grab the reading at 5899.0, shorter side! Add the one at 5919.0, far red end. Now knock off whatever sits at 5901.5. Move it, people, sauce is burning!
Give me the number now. 11.6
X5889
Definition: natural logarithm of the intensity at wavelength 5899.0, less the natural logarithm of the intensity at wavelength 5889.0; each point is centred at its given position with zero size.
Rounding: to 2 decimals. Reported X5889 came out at 0.16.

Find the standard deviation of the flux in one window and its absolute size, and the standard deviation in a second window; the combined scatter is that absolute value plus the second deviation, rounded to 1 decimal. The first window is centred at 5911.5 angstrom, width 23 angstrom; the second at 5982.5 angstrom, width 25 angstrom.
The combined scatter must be 0.6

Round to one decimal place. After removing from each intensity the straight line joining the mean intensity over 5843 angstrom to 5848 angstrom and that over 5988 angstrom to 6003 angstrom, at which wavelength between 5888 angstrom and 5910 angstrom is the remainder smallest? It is 5891.5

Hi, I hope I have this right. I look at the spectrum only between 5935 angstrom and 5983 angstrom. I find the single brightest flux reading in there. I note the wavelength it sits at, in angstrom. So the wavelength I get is 5971.5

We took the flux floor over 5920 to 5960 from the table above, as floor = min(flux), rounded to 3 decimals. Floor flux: 12.130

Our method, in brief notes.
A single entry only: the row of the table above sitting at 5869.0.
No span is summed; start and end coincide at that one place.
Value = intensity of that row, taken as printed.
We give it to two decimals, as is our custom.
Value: 12.72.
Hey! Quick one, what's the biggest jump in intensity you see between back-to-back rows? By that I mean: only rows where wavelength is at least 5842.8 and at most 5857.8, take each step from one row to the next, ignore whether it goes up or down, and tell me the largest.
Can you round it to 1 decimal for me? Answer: 0.9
